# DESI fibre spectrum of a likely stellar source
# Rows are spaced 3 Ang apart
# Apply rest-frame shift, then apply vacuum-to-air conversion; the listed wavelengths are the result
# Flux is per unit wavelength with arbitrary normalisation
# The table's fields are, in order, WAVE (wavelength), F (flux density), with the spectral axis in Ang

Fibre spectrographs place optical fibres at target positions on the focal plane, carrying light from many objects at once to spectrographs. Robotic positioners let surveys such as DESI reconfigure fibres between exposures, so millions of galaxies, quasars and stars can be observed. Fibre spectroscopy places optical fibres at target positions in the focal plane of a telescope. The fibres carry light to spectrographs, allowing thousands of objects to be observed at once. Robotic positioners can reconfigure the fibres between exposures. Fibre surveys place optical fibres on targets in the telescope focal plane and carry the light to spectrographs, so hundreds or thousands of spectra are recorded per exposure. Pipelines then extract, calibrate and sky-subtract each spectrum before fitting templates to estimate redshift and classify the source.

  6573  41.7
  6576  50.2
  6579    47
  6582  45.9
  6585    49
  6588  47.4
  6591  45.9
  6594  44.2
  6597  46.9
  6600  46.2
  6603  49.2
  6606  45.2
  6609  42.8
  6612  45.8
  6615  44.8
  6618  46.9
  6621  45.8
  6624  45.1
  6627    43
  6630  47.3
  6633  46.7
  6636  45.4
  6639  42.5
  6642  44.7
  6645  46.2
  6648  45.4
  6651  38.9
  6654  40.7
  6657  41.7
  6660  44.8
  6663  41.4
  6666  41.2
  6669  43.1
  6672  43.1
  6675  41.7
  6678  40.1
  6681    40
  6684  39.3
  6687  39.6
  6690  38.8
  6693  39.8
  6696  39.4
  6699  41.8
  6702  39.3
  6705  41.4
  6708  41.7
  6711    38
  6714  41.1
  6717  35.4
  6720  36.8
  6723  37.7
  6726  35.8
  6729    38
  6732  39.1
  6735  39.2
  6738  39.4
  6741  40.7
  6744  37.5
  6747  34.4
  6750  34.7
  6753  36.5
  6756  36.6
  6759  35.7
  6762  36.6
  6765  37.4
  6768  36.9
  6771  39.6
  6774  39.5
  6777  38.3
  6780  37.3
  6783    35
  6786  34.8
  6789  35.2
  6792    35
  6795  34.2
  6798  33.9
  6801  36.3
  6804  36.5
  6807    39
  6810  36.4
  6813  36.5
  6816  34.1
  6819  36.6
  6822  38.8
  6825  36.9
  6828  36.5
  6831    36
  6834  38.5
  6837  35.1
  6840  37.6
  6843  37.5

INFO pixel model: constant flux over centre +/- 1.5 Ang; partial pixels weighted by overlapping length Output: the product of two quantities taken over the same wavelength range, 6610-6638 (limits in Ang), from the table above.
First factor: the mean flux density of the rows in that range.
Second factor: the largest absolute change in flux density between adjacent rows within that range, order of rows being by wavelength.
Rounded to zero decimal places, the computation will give 196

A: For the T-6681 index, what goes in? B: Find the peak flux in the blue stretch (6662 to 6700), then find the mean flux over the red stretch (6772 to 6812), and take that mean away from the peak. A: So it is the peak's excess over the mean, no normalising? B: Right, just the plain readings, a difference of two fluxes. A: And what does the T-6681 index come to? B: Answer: 7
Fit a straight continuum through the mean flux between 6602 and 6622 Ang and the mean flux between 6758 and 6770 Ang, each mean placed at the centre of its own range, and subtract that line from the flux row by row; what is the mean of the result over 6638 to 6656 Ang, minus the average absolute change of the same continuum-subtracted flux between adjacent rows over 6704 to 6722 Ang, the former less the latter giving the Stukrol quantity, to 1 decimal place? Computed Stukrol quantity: -3.5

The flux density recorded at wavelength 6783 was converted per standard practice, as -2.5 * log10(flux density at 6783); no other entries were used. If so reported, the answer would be -3.86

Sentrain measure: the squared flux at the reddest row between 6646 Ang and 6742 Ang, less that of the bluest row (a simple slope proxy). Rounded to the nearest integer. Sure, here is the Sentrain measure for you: -405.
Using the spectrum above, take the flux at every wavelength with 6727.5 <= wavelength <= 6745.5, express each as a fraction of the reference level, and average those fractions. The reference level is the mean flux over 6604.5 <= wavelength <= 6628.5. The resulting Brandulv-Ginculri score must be 0.87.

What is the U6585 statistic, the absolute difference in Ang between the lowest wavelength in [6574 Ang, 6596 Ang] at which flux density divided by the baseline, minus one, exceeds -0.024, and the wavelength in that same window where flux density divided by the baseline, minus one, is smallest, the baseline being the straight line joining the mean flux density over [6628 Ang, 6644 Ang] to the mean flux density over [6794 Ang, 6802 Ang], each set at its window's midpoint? 18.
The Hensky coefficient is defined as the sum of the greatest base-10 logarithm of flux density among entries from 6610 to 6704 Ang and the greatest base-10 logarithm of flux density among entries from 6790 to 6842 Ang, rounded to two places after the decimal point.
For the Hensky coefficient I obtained 3.27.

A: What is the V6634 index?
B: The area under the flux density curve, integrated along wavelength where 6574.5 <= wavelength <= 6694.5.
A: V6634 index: 5291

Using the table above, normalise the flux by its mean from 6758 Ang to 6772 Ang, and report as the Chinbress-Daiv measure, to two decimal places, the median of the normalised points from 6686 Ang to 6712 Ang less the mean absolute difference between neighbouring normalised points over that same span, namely 1.02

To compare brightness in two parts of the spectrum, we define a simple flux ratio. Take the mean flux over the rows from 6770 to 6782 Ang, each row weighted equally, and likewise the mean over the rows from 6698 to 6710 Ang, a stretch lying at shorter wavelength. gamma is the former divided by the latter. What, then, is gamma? 0.94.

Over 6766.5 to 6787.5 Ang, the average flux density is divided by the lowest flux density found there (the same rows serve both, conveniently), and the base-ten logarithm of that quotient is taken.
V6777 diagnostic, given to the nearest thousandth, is 0.031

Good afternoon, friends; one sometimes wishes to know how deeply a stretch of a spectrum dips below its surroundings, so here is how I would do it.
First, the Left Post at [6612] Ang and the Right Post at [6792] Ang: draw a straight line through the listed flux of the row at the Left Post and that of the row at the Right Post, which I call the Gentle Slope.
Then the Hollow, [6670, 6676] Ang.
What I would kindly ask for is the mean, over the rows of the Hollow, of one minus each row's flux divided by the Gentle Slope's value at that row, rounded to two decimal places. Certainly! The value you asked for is -0.01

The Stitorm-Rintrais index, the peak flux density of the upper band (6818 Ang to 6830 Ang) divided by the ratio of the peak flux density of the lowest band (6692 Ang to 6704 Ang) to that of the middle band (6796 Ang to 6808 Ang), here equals 36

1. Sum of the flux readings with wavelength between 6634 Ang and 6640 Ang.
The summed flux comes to 87.9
